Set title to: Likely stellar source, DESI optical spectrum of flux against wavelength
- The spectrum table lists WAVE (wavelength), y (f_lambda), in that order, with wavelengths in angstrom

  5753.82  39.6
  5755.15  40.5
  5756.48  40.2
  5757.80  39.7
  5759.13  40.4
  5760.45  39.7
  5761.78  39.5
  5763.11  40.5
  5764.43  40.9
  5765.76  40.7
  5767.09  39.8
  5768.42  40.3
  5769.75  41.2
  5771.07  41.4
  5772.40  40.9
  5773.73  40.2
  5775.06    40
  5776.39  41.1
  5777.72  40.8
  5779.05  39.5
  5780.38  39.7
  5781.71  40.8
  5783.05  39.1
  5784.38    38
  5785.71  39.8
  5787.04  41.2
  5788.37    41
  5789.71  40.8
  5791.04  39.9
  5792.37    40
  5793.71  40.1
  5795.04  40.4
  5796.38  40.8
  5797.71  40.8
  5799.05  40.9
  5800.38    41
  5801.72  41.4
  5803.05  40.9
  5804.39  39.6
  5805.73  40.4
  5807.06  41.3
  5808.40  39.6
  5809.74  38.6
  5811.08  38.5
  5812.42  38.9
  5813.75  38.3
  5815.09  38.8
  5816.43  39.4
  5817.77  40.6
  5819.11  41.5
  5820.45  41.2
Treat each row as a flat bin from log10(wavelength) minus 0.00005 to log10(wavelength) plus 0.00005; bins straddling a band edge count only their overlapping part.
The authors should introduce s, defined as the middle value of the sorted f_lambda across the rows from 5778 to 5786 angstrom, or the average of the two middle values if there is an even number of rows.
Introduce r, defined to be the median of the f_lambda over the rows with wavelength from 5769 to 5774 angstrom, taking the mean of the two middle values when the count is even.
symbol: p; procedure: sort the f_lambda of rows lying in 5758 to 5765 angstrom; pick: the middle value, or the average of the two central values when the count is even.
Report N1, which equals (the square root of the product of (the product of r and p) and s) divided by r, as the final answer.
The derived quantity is 6.24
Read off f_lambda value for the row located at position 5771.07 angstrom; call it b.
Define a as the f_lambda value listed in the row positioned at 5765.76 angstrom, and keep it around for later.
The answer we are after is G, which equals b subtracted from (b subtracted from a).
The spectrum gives -42.1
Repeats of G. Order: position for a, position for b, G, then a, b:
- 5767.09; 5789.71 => -41.8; 39.8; 40.8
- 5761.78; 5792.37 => -40.5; 39.5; 40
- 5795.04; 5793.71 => -39.8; 40.4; 40.1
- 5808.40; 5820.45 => -42.8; 39.6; 41.2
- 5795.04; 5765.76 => -41.0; 40.4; 40.7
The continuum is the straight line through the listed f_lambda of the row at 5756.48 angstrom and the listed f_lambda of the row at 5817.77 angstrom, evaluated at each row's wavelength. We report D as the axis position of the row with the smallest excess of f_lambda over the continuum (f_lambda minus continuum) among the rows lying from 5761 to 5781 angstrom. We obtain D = 5779.05 angstrom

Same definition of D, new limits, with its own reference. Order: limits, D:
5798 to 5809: 5808.40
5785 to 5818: 5813.75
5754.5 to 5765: 5761.78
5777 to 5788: 5784.38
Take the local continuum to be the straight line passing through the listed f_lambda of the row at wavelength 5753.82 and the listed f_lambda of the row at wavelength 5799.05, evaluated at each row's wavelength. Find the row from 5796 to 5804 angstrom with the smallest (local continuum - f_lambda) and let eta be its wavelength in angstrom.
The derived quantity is 5801.72 angstrom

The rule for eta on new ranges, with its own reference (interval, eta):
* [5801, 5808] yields 5801.72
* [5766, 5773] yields 5771.07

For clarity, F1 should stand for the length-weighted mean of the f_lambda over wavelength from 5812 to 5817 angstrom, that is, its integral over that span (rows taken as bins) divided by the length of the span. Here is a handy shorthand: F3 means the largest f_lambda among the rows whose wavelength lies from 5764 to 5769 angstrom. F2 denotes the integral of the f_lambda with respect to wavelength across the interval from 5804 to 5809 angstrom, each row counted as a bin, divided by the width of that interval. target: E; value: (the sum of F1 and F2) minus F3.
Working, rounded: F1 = 38.9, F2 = 40.3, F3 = 40.9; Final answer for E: 38.3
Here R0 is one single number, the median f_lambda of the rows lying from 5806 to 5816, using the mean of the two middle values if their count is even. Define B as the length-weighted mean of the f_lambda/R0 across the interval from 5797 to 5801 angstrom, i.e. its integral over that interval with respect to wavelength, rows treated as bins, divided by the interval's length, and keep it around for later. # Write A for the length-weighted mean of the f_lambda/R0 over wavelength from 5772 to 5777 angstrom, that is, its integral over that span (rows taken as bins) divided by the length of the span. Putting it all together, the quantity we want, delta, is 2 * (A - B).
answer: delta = -0.02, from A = 1.04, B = 1.06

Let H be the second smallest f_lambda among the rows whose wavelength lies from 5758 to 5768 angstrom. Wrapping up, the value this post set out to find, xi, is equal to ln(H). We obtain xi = 3.68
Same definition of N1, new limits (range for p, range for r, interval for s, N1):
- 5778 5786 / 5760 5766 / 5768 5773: 6.34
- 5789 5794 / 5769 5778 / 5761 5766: 6.31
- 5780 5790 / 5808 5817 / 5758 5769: 6.47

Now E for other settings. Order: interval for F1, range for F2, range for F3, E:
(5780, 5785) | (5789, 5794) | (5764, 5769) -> 38.6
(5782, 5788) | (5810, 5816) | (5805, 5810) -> 37.1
